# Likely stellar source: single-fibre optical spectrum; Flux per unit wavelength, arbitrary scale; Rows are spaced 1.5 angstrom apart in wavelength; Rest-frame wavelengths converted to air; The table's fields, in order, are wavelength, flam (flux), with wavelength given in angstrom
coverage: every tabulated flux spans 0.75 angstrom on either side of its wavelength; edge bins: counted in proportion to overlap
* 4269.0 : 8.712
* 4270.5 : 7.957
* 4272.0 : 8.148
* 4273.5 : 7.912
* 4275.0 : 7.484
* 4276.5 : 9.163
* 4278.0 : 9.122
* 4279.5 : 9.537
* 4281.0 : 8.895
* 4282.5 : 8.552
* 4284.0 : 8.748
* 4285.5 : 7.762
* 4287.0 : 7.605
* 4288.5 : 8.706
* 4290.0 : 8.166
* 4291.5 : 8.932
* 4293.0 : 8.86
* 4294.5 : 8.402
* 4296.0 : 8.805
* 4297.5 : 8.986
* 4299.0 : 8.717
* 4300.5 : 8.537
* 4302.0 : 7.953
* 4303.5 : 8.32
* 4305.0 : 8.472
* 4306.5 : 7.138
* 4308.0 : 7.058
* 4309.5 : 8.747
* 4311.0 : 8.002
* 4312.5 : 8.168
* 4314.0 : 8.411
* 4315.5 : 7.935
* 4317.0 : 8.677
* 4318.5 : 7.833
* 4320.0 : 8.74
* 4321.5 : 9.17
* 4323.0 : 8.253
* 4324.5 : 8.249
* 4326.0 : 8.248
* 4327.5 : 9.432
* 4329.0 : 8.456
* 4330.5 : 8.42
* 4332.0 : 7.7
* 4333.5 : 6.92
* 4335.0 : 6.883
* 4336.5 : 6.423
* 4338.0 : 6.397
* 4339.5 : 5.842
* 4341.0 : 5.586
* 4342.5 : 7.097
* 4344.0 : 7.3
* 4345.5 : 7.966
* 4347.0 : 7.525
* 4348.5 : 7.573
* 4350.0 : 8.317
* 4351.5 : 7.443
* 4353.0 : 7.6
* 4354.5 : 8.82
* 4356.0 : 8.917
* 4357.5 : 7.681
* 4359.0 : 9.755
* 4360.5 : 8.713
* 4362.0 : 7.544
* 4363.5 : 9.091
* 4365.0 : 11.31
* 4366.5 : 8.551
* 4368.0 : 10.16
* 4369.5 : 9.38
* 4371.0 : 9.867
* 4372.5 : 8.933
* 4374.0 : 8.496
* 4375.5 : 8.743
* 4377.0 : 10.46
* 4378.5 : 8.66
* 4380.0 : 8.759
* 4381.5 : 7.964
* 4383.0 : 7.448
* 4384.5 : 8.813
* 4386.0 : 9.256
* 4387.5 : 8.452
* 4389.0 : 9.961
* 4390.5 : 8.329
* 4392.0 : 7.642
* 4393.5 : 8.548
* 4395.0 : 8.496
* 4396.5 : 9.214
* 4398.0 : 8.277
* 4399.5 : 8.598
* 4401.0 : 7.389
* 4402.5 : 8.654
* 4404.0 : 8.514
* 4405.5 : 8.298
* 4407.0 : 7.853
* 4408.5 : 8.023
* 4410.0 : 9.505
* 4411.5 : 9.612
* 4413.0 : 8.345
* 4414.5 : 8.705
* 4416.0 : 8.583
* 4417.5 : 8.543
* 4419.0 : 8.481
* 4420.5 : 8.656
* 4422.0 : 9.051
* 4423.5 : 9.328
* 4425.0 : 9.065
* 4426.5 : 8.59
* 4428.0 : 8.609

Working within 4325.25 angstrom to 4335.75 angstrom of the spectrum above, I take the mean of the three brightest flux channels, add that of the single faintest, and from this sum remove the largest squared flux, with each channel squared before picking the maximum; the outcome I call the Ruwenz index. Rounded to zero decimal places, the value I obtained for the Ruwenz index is -73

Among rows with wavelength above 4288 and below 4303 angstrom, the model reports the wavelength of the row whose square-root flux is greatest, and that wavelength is 4297.5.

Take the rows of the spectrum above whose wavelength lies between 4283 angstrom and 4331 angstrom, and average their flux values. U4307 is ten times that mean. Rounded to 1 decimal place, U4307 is 83.7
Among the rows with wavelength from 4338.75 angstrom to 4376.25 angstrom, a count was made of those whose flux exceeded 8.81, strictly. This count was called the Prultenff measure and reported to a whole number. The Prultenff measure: 9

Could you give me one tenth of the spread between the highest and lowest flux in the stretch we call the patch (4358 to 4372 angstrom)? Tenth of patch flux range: 0.38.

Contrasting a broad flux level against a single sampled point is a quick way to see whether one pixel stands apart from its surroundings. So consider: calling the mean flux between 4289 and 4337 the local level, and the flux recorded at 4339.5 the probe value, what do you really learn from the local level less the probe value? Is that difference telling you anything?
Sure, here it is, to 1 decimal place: 2.4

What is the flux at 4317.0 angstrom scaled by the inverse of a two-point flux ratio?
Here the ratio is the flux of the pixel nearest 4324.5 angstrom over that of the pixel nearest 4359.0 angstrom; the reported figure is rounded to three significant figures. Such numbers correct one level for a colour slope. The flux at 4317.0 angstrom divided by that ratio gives 10.3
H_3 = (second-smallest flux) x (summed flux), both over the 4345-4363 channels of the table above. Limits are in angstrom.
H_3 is 736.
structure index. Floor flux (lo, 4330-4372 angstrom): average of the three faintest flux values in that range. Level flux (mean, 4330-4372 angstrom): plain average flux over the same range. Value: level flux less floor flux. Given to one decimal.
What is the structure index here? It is 2.1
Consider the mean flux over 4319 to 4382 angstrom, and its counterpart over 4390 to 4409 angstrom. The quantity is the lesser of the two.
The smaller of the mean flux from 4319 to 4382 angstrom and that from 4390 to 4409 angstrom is 8.3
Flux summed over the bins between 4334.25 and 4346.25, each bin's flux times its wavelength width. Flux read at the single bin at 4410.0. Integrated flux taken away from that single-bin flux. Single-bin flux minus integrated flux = -71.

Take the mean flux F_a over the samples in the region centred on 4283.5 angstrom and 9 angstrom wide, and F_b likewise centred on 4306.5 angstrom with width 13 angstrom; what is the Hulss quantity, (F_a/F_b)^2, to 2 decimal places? 1.12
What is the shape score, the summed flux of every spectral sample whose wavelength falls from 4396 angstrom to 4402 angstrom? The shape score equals 33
